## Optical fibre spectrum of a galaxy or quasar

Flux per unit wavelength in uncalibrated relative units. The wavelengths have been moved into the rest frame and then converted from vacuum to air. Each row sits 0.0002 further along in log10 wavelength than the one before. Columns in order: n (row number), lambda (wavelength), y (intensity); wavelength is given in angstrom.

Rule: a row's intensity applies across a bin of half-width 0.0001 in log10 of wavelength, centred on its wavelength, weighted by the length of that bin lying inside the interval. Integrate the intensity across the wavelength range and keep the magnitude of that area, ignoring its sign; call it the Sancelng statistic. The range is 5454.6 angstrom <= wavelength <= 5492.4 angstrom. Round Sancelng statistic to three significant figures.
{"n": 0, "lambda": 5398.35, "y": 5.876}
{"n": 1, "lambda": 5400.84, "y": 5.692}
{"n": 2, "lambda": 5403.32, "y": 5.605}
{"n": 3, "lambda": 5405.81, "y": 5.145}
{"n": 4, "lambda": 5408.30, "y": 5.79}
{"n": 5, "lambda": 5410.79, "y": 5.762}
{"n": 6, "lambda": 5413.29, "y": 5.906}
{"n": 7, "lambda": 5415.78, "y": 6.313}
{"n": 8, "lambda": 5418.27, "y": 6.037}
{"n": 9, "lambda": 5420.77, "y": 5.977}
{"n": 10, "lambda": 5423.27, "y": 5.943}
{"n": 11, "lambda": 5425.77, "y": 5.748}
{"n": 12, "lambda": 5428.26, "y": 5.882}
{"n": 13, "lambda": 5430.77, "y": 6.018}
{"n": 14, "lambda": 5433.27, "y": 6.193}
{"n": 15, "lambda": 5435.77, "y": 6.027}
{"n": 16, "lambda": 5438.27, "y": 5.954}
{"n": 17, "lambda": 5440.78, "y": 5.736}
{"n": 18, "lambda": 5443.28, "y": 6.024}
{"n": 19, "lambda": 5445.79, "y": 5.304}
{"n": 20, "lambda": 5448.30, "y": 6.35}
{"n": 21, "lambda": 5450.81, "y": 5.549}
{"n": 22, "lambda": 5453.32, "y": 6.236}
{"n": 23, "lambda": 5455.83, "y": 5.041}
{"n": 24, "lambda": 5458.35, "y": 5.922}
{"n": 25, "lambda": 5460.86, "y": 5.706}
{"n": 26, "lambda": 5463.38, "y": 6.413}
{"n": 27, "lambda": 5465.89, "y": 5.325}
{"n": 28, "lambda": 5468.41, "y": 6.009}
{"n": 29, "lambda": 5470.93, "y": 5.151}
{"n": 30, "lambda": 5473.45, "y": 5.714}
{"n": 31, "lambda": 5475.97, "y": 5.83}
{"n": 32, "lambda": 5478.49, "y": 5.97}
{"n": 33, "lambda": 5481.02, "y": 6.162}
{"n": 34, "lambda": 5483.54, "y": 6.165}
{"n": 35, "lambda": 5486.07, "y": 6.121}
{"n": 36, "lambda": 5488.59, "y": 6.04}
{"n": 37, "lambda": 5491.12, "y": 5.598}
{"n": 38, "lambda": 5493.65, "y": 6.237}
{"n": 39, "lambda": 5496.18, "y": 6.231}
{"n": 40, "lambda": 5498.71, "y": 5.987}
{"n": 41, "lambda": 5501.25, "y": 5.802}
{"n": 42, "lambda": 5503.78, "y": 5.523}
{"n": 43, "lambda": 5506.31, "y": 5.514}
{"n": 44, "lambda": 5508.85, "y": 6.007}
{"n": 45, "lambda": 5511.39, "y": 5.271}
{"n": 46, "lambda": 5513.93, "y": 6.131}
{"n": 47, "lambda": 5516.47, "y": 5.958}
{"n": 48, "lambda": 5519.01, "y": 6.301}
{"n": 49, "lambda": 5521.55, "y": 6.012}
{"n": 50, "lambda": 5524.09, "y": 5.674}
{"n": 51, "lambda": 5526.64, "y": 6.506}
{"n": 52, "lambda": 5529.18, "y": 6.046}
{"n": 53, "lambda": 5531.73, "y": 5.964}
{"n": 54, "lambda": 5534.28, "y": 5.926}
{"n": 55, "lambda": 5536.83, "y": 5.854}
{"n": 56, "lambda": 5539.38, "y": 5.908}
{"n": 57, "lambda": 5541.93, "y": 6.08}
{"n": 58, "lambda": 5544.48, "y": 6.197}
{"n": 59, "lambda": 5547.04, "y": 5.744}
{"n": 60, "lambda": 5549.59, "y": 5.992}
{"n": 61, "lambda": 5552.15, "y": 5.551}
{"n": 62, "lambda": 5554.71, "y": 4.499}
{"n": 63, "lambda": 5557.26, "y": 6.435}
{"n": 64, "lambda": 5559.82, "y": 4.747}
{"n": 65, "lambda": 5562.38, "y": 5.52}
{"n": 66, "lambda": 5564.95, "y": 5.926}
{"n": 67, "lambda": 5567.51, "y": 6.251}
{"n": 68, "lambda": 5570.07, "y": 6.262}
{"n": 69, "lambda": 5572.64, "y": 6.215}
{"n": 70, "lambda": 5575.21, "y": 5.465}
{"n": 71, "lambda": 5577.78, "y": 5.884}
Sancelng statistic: 220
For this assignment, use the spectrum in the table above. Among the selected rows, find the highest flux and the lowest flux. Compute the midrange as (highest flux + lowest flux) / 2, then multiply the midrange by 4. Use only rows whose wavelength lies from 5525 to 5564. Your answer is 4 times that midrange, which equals 22.0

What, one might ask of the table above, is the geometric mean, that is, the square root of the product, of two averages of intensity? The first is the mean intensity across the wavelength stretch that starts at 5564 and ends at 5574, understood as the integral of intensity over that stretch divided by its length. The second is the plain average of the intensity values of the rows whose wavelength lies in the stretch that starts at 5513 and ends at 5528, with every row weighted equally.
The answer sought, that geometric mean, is 6.13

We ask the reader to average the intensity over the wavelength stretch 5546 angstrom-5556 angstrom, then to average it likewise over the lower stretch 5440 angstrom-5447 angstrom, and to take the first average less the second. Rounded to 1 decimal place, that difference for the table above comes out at -0.2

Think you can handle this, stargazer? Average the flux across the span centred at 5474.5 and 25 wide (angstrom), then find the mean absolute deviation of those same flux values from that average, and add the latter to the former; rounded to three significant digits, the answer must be 6.19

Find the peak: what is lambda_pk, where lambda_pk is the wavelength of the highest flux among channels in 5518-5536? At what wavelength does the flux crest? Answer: 5526.64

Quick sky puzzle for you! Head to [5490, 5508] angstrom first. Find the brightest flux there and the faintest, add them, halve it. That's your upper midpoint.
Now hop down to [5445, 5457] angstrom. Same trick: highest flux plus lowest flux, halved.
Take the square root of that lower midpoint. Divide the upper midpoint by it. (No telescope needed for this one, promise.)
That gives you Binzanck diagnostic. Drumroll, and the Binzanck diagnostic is 2.46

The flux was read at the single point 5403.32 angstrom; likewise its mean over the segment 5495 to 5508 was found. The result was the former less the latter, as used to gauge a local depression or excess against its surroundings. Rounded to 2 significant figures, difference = -0.21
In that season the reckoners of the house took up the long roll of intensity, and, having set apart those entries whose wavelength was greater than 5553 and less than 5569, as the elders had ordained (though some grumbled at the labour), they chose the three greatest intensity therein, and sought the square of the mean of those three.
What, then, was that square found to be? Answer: 38.5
